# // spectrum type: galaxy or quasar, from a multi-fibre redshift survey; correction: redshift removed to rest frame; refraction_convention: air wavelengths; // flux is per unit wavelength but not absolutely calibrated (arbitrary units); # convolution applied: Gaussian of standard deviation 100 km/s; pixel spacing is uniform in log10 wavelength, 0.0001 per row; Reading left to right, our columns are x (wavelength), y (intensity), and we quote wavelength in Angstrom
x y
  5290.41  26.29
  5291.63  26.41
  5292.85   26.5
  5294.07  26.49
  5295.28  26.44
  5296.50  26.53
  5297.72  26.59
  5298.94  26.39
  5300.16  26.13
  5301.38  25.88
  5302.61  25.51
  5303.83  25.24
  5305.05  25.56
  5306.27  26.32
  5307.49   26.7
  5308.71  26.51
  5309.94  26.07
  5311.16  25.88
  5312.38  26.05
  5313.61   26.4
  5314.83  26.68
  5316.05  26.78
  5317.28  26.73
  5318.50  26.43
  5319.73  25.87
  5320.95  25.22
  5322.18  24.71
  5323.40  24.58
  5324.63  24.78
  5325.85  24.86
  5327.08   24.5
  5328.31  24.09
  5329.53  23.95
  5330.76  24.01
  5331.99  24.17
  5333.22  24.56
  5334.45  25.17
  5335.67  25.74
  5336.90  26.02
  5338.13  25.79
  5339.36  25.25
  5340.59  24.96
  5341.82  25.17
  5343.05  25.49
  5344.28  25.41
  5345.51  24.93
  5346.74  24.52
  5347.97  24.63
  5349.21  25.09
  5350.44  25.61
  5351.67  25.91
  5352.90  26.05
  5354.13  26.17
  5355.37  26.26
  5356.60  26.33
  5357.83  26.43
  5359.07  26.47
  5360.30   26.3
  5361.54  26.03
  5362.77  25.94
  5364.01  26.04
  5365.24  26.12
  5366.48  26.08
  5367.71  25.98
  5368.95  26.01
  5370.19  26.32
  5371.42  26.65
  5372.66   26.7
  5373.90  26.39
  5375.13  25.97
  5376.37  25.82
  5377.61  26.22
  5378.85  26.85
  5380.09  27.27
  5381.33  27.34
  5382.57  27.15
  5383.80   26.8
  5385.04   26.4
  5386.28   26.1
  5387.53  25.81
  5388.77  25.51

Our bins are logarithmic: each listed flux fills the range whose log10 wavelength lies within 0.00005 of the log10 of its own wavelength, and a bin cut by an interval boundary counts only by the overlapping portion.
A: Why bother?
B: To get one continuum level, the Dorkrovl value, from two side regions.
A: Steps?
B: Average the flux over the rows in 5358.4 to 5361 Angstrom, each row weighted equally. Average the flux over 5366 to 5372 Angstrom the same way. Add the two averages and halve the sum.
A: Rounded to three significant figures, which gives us 26.3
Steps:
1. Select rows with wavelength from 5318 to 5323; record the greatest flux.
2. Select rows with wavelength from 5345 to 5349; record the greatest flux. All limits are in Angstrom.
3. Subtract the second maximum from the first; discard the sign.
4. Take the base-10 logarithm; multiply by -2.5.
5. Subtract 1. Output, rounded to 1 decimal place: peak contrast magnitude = -1.4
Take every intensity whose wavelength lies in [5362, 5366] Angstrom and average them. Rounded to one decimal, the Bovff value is 26.0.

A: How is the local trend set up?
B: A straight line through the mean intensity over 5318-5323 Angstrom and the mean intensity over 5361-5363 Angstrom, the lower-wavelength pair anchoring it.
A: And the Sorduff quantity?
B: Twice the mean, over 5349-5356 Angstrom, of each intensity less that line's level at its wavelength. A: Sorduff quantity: -0.1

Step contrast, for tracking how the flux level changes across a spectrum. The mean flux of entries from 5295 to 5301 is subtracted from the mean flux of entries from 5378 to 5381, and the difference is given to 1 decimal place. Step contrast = 0.6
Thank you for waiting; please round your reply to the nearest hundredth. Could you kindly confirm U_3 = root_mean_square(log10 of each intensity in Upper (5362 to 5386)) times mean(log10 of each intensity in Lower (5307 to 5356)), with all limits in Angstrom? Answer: 2.00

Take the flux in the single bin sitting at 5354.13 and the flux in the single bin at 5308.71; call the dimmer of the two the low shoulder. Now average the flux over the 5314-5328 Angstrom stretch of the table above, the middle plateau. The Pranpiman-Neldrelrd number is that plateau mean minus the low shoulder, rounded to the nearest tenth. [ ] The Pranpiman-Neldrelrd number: -0.6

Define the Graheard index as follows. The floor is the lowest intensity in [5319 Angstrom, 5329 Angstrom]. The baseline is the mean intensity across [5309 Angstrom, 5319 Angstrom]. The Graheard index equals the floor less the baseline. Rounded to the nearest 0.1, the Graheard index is -2.3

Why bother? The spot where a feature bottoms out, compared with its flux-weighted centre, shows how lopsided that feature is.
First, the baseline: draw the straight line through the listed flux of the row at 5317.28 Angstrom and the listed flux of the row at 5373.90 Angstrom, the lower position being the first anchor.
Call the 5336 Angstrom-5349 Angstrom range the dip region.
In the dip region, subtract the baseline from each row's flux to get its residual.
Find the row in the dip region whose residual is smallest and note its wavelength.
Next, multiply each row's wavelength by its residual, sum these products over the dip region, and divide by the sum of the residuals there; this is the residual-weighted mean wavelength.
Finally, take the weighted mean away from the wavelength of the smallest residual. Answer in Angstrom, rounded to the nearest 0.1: 3.4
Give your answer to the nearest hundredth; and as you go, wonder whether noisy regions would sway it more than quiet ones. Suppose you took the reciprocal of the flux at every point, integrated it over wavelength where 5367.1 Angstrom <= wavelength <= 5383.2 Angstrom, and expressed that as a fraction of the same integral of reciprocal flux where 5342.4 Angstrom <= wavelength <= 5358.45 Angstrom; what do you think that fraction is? 0.97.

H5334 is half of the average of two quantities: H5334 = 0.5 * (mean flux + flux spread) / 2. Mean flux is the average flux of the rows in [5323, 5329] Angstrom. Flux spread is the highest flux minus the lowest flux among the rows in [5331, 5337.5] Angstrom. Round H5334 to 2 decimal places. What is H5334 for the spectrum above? 6.60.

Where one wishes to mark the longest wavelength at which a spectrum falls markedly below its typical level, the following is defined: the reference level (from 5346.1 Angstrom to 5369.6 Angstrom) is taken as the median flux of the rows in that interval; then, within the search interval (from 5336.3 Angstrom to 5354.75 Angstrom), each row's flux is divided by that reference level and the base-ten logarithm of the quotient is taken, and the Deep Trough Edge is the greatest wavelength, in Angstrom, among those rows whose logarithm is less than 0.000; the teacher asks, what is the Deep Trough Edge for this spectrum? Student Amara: 5351.67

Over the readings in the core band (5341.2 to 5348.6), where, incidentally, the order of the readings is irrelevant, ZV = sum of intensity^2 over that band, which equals 3758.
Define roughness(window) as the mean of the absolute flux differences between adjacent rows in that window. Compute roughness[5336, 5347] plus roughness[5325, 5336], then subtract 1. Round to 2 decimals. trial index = -0.34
